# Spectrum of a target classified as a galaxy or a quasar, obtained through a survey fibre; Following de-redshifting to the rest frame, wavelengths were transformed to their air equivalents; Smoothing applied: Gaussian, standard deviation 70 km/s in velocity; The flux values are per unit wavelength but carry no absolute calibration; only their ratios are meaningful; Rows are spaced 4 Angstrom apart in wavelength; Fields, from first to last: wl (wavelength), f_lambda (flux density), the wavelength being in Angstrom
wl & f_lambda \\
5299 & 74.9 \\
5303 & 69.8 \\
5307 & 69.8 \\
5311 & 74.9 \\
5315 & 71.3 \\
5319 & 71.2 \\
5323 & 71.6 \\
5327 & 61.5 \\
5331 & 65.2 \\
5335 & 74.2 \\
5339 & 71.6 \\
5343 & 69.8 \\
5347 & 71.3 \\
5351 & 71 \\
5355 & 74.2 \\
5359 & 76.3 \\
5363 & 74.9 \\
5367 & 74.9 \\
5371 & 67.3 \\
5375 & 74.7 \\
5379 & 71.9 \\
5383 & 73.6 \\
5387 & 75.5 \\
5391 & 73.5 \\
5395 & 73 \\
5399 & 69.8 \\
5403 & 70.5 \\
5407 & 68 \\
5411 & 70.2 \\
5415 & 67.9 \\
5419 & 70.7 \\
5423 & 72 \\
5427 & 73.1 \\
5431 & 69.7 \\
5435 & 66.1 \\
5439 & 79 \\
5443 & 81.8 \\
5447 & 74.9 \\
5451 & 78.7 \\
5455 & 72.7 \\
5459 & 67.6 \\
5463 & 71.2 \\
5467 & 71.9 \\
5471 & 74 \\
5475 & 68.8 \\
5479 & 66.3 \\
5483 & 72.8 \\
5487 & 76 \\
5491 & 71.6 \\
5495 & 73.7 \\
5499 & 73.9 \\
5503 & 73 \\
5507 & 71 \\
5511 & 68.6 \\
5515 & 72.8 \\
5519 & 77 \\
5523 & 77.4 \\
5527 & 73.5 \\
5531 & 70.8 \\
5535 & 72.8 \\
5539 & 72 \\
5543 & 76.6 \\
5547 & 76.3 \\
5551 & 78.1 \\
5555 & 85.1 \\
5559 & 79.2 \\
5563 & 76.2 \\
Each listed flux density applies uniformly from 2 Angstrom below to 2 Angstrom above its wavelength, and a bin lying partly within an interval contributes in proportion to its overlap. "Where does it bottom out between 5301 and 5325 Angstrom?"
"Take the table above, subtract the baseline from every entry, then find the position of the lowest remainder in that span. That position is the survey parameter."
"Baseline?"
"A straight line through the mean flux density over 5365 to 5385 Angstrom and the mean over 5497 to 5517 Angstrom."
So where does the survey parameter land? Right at 5303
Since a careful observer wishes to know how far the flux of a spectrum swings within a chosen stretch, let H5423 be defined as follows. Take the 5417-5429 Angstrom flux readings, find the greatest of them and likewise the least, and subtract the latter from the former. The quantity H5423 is 2.4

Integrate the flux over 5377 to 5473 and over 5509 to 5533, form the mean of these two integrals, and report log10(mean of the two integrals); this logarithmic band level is 3.64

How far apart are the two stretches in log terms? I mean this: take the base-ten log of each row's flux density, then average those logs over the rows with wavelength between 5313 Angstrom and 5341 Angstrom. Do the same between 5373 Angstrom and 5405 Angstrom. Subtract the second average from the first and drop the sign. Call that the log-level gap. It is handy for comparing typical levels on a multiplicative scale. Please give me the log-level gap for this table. 0.021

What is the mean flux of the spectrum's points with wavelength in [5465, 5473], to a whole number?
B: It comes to 73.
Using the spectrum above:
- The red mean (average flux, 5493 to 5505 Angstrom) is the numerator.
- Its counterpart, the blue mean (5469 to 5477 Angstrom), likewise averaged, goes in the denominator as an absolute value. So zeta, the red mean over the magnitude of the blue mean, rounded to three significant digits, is 1.03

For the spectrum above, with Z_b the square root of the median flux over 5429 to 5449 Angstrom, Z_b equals 8.65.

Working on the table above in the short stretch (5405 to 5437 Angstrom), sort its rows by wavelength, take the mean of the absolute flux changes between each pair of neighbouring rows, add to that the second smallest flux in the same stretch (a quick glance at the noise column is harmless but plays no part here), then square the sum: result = 4940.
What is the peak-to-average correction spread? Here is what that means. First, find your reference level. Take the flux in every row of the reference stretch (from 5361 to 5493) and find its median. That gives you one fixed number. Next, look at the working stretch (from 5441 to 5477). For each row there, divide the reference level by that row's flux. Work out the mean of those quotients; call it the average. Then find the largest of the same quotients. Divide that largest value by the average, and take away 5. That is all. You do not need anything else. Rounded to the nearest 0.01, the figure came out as -3.92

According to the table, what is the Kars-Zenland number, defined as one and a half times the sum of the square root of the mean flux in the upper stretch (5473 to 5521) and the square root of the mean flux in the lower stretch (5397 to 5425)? 25.3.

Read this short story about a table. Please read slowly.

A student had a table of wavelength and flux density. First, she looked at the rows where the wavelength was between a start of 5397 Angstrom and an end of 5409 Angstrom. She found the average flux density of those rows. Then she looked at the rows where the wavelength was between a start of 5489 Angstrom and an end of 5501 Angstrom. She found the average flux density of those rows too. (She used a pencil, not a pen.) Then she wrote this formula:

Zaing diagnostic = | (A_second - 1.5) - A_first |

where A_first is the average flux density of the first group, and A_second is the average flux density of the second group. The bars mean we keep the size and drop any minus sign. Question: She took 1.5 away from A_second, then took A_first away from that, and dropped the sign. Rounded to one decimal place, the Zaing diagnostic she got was 2.1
